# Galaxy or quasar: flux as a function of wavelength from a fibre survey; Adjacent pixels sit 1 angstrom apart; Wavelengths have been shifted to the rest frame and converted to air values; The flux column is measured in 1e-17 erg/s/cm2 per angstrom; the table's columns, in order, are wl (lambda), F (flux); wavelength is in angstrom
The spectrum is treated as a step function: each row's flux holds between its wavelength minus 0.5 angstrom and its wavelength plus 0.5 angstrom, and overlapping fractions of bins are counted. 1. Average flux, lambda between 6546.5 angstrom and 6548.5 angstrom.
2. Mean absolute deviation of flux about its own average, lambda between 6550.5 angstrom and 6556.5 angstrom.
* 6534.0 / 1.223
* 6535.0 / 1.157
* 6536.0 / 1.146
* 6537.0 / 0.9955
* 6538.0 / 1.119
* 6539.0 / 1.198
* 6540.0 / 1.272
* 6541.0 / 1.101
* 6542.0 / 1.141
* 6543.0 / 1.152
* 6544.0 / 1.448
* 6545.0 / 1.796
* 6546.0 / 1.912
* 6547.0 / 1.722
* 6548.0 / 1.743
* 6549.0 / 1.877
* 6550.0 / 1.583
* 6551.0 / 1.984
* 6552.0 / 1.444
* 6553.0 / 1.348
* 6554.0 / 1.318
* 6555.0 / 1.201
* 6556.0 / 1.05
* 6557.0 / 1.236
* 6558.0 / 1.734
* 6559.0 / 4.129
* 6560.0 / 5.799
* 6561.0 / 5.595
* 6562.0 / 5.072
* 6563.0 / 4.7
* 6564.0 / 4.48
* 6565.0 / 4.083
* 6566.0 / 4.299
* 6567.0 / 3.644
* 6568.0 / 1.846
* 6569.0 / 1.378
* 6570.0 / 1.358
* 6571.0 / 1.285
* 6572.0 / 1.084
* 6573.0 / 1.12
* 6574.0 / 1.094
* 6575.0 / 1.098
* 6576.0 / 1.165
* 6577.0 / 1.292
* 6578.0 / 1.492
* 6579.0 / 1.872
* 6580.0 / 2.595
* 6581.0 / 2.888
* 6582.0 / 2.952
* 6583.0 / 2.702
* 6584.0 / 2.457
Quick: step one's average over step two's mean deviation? 8.0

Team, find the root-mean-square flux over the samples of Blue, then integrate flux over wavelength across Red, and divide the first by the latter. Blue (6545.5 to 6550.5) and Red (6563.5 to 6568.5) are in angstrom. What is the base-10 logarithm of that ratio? -1.0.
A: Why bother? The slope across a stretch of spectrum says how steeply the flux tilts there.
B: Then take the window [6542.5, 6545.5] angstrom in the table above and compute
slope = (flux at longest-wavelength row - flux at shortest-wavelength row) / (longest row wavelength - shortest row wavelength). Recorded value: 0.32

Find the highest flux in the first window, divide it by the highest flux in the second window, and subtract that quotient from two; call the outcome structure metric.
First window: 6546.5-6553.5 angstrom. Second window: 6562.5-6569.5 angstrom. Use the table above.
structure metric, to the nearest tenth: 1.6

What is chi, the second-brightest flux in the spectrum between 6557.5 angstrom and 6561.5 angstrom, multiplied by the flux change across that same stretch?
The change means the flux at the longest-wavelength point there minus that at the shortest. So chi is 21.6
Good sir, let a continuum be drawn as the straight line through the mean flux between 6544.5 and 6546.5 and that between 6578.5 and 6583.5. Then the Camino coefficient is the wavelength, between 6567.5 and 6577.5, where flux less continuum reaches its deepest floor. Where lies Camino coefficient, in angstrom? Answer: 6575.0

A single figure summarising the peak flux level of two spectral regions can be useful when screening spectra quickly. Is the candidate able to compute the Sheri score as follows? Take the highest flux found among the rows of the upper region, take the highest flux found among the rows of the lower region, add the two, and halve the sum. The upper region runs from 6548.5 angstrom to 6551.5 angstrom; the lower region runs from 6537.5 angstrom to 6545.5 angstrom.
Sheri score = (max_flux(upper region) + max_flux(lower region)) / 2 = 1.89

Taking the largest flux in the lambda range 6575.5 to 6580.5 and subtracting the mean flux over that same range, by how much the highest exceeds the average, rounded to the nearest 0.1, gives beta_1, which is 0.9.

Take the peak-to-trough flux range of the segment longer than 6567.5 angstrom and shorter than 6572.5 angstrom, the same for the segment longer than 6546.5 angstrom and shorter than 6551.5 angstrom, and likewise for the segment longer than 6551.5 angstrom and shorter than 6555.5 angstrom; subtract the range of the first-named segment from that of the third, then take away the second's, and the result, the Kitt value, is -0.9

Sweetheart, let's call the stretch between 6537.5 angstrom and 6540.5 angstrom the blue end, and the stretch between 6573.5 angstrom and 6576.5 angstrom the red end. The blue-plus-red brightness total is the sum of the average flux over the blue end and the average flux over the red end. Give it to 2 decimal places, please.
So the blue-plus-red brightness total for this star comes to 2.32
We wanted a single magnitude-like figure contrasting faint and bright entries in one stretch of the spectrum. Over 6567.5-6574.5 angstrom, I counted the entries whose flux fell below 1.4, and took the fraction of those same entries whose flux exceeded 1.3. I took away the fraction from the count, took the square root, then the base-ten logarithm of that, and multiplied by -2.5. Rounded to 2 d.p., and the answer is -0.93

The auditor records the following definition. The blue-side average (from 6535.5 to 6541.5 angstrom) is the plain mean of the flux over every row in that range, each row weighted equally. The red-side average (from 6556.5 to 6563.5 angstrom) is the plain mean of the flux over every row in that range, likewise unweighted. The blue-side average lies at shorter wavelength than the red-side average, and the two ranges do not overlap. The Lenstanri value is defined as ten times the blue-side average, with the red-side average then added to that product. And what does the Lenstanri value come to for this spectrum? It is 15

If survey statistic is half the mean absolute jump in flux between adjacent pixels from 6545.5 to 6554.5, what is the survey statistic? 0.11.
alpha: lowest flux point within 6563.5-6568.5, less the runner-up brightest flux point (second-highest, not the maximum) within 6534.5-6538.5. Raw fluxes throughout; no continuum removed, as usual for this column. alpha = 0.7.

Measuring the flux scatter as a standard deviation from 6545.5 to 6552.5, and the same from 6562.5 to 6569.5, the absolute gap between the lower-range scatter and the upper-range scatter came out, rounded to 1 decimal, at 1.1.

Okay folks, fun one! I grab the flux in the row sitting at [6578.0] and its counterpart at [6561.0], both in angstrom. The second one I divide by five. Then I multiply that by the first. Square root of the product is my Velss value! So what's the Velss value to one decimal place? 1.3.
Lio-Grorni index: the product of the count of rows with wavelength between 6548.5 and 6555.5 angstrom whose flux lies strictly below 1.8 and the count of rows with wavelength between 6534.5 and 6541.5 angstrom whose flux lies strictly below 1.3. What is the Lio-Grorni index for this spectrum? 35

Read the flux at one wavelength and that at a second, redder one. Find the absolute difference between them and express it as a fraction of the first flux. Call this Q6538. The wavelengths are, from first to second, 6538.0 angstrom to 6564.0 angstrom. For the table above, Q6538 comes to 3.0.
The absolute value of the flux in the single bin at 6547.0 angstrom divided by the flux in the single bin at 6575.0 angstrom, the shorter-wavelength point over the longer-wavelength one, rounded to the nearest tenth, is 1.6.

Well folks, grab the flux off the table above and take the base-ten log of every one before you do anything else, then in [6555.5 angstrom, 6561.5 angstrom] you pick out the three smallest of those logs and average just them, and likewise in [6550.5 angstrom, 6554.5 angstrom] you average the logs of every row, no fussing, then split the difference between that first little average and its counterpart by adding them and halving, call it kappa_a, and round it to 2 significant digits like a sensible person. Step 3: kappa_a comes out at 0.15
